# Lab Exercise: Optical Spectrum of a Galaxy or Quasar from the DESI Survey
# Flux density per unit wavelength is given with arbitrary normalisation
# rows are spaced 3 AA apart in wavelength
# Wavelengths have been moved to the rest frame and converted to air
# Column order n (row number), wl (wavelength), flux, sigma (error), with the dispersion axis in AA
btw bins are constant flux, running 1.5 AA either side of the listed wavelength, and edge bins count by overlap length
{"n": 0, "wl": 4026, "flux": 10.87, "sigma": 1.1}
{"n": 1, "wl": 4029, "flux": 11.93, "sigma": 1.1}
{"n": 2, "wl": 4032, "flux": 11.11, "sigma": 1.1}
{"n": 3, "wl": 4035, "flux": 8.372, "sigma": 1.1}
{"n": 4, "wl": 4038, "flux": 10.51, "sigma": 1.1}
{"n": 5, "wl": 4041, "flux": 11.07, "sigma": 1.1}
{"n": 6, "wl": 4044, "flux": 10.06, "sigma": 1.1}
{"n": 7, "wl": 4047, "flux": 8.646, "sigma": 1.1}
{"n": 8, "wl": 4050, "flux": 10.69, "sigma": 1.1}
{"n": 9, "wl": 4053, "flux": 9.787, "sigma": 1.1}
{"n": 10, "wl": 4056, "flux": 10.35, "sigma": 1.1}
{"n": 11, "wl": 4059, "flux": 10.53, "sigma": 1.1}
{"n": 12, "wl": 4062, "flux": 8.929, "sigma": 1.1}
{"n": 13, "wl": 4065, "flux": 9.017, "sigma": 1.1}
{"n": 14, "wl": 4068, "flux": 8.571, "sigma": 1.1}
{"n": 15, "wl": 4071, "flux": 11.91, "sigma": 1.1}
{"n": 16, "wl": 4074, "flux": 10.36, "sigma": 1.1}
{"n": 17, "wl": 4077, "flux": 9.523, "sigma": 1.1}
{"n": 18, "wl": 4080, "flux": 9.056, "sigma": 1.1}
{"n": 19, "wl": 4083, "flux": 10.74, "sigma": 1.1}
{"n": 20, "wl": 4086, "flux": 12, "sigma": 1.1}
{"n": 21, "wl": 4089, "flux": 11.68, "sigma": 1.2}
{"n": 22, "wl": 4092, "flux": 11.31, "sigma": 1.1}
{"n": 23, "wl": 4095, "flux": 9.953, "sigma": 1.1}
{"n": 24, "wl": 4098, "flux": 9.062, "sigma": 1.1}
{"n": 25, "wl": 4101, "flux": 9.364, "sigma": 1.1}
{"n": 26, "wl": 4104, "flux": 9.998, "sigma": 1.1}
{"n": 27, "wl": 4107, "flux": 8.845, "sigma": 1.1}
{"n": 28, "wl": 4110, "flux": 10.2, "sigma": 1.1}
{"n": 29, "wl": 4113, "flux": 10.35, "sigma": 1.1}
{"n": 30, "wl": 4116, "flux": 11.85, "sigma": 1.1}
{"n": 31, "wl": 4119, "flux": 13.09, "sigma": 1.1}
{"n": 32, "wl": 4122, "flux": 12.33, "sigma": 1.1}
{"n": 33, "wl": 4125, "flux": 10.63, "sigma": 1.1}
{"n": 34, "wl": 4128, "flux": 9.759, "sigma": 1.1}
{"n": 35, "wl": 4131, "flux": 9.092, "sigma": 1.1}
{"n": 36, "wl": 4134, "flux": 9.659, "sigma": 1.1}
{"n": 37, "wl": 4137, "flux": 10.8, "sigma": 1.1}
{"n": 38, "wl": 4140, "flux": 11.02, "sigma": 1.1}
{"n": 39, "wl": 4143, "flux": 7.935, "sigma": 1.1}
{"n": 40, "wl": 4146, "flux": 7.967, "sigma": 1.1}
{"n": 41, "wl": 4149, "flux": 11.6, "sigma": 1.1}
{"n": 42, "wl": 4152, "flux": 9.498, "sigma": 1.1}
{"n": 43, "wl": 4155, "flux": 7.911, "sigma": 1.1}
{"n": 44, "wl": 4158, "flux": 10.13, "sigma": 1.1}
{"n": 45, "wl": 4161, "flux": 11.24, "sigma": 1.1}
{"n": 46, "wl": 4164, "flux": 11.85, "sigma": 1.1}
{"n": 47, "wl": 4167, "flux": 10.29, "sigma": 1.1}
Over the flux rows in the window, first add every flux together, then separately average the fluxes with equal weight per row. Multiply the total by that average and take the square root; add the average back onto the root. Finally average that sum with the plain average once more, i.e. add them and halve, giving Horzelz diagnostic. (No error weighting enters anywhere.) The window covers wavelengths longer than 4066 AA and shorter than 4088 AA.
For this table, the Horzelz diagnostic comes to 23.9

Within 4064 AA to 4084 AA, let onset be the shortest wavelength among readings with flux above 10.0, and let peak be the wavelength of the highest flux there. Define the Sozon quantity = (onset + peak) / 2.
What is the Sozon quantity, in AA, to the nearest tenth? 4071.0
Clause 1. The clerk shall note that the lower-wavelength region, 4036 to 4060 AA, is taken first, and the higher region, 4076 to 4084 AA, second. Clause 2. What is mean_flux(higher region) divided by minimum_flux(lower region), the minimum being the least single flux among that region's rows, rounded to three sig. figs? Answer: 1.13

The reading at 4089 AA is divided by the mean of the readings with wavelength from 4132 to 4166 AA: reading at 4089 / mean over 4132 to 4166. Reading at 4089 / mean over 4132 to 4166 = 1.17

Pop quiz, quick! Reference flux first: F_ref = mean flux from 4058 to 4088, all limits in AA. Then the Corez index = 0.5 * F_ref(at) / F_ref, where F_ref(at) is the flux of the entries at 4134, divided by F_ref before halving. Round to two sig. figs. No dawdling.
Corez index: 0.48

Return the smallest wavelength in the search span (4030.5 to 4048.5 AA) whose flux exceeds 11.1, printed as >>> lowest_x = 4032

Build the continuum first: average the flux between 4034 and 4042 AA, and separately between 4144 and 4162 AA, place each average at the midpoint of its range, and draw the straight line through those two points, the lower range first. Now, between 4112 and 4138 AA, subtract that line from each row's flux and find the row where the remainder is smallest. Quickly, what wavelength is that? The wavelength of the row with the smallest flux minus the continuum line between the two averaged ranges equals 4131 AA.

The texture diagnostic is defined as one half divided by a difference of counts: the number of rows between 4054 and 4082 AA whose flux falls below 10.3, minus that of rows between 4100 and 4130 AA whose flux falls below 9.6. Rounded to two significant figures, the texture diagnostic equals 0.17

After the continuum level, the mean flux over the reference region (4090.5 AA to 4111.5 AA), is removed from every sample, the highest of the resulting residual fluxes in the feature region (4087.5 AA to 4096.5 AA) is 1.9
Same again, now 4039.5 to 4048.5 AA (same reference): 1.3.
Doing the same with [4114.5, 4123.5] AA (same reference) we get 3.3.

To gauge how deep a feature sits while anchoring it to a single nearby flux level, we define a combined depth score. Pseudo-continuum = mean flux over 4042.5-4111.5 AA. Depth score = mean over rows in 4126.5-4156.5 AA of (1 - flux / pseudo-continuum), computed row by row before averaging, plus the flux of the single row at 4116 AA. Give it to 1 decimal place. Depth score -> 11.9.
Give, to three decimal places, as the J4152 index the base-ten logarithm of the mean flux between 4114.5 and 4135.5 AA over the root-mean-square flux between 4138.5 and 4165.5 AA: 0.037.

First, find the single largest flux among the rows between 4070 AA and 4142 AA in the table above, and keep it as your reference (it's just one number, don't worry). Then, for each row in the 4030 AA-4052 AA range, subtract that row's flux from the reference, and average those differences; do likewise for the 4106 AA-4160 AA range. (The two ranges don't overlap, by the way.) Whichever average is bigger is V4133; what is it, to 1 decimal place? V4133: 3.0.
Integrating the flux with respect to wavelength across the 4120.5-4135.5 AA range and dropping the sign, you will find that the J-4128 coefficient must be 154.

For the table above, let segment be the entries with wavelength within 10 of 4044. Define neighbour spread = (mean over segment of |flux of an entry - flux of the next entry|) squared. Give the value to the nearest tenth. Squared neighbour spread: 1.8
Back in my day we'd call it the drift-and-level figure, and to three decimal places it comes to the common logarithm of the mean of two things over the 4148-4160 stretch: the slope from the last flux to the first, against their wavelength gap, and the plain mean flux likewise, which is 0.682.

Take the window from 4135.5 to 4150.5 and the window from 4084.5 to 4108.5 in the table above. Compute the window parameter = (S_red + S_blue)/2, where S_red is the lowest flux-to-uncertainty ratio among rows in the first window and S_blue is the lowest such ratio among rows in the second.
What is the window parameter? 7.6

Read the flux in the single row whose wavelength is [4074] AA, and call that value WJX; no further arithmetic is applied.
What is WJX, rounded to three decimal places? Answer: 10.360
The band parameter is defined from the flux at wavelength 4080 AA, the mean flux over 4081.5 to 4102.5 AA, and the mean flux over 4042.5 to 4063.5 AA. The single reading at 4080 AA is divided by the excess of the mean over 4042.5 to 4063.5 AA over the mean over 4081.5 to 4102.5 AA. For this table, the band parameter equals -12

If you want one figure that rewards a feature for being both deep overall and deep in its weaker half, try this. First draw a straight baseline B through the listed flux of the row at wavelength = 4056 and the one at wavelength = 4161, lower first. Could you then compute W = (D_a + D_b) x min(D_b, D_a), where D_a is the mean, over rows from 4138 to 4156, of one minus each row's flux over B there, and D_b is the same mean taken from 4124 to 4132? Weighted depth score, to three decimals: 0.027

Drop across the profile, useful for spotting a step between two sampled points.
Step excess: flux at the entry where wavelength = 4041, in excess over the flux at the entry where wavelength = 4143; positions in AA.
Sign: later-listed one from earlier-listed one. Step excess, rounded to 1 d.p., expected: 3.1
